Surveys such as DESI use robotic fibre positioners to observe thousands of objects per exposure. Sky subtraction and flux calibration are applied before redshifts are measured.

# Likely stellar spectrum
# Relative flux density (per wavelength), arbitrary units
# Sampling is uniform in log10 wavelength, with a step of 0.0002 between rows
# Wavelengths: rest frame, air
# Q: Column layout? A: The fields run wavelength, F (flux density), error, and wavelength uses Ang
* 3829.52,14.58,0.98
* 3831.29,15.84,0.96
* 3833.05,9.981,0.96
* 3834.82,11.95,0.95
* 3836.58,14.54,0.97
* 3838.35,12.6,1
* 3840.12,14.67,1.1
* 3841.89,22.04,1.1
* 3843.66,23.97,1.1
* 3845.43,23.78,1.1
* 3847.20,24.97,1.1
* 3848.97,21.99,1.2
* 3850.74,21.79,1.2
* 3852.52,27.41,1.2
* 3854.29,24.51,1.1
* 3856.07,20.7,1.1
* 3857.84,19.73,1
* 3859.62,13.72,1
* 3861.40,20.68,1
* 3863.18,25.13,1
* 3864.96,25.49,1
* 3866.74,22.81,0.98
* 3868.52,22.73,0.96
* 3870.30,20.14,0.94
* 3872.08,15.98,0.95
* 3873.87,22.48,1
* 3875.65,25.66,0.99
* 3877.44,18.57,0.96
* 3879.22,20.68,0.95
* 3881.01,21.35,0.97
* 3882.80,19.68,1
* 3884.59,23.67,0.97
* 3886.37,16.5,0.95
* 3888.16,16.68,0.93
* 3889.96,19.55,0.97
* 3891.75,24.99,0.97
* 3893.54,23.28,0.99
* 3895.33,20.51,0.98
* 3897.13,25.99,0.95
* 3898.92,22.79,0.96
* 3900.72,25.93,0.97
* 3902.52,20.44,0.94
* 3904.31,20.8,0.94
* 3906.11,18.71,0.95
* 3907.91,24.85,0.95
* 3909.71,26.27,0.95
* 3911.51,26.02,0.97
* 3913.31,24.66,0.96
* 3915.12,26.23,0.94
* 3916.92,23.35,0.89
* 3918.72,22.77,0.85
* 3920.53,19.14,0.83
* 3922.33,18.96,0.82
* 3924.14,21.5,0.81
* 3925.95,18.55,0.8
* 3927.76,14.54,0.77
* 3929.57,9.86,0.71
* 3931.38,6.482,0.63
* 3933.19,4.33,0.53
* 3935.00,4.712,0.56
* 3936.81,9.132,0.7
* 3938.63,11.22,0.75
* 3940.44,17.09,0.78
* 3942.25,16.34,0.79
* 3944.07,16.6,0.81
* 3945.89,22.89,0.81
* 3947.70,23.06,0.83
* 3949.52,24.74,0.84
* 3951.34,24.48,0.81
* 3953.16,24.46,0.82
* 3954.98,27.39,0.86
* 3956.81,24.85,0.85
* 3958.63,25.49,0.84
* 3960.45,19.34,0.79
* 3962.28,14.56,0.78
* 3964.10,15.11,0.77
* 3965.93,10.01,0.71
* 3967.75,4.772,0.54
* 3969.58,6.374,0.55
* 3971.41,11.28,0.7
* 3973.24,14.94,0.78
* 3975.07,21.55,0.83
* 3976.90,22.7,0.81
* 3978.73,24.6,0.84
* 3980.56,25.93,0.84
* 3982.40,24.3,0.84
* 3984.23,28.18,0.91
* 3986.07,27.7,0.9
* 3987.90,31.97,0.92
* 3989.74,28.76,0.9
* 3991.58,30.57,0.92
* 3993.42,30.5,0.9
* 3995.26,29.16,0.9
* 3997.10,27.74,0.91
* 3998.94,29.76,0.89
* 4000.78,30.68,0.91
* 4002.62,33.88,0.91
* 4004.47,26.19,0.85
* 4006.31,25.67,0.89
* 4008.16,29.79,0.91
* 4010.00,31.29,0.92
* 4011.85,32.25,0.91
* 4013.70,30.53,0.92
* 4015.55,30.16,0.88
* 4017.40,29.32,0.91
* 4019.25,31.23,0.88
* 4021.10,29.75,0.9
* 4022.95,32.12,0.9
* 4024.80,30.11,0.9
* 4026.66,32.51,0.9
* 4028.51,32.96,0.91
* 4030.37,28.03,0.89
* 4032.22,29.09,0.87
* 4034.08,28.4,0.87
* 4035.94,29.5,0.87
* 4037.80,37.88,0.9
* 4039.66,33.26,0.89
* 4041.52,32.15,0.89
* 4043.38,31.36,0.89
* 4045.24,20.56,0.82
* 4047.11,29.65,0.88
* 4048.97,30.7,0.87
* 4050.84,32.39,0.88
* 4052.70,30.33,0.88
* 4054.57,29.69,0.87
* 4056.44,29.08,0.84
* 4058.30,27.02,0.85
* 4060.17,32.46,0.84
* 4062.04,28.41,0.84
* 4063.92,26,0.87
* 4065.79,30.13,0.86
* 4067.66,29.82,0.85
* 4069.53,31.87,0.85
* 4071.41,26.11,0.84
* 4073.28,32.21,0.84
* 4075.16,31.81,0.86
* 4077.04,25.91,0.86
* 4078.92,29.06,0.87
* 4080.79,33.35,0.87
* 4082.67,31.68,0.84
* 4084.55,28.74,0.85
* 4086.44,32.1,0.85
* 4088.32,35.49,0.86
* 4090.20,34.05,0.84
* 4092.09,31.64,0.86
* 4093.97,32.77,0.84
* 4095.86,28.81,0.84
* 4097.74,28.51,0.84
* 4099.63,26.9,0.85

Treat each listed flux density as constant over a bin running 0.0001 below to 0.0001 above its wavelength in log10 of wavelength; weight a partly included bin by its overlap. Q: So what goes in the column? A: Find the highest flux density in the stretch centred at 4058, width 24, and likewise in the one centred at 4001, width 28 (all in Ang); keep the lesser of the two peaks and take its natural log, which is 3.48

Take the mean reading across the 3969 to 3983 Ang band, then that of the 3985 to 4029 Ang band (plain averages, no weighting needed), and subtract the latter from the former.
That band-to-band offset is -11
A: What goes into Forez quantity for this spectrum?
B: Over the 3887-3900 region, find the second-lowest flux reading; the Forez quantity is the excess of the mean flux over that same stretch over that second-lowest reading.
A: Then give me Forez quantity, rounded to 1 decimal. 2.4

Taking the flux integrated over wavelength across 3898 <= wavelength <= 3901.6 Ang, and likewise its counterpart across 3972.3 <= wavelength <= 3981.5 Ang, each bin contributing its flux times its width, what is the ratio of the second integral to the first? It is 2.30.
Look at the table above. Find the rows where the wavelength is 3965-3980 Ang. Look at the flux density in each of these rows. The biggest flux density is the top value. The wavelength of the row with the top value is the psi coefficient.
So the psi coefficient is 3978.73 Ang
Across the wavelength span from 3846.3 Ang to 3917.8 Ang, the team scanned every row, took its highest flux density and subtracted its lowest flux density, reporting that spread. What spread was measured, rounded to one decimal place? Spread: 13.7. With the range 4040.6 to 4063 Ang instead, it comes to 11.9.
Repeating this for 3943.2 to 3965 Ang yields 12.8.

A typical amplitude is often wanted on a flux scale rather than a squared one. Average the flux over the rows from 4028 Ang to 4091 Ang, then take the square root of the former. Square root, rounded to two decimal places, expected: 5.51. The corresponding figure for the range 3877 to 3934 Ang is 4.50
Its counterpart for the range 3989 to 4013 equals 5.45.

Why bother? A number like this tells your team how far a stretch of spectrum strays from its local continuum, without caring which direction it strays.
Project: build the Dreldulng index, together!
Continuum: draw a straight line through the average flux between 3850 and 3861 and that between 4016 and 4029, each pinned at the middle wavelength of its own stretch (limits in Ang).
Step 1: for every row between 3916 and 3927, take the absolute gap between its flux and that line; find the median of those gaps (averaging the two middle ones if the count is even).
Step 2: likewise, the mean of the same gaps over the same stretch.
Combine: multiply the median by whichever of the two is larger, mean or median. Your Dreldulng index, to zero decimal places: 24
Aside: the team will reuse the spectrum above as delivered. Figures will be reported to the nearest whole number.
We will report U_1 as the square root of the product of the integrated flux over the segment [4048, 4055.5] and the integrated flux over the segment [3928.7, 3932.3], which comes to 82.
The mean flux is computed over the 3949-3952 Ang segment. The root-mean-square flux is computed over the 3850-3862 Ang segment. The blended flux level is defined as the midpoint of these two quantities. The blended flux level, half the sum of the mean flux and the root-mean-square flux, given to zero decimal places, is 23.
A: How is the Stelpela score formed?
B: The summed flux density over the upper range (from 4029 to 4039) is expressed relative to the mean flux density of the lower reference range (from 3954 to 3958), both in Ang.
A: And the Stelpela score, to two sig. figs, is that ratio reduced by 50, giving -44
